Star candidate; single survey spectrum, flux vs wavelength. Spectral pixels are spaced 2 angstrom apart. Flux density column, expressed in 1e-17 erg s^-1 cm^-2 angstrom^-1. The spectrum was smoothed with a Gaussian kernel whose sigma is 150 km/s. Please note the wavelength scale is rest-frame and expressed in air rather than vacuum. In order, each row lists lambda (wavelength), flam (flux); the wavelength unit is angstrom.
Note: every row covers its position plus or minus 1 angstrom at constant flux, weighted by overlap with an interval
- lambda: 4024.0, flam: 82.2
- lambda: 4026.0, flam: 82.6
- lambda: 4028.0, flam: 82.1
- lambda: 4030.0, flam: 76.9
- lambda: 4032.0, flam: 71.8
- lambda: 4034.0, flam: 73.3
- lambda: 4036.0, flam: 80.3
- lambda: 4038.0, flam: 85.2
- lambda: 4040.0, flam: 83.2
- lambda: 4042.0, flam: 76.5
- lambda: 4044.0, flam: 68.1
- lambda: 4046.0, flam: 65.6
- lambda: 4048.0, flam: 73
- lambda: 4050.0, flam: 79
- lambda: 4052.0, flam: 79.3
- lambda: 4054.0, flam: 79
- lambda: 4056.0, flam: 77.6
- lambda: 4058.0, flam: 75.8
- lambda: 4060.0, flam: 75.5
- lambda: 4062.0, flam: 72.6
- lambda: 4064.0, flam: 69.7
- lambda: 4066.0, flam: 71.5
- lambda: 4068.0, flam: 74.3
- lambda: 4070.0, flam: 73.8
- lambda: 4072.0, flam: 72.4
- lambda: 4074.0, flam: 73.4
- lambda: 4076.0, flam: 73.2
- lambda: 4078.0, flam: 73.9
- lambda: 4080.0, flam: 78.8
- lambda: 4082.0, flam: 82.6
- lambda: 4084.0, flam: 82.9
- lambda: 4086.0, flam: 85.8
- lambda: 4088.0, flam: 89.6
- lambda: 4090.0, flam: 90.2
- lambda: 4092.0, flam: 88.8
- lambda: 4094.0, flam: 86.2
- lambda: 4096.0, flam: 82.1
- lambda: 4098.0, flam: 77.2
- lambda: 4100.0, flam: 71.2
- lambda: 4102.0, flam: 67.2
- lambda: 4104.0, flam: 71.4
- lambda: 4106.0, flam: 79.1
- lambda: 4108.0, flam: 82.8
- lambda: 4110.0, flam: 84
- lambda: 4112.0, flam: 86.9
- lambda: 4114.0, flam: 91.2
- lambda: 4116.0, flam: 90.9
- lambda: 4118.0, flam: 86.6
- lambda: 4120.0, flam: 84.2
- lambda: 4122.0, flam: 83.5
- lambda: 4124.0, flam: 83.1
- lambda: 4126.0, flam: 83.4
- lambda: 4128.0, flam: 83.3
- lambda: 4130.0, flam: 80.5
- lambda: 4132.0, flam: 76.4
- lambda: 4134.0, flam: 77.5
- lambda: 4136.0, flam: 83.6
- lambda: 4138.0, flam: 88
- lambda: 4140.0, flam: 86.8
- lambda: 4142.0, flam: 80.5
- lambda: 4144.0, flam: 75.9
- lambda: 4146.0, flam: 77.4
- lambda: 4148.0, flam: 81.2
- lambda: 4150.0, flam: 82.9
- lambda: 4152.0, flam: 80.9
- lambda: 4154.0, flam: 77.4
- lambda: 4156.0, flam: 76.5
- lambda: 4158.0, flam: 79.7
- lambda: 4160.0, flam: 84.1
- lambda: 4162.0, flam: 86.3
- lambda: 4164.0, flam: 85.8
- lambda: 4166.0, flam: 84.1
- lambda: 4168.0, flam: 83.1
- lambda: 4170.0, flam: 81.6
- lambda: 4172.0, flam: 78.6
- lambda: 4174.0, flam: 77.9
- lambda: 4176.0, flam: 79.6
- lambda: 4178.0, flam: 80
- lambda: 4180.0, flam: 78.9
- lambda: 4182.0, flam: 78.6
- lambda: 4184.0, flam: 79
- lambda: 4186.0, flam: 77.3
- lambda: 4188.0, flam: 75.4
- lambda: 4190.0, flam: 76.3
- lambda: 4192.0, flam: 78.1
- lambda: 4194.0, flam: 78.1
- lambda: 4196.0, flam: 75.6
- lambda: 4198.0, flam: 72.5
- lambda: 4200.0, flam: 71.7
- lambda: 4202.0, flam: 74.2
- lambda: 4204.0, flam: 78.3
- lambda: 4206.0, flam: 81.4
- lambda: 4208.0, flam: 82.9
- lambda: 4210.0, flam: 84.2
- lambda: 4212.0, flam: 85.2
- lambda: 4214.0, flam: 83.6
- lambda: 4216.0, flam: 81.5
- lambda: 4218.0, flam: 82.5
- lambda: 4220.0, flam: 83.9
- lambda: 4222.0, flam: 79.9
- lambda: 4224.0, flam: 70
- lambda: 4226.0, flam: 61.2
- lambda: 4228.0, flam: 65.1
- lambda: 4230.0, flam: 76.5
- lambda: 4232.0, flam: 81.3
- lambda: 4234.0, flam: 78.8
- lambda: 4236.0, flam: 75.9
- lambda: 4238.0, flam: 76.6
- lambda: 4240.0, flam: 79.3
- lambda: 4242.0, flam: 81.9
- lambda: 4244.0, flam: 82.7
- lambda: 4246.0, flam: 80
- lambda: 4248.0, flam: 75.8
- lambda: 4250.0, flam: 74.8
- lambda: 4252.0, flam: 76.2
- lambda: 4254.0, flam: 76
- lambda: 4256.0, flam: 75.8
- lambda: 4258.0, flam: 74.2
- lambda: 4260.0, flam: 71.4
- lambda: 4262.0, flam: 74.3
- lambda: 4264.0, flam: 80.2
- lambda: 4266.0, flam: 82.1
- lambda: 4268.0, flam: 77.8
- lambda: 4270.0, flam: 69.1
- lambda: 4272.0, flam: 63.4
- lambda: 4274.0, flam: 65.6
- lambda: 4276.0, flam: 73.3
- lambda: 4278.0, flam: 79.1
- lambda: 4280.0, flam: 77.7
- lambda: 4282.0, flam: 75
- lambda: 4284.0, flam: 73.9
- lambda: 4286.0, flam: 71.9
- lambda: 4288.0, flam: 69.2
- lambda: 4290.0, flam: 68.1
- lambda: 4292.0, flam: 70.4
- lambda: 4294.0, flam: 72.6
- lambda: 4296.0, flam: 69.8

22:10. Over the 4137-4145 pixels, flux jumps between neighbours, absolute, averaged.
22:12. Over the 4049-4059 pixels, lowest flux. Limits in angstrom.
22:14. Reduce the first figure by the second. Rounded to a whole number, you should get -72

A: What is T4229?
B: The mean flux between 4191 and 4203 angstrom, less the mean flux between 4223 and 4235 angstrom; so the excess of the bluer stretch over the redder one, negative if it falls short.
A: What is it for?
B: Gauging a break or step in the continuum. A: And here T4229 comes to 2.9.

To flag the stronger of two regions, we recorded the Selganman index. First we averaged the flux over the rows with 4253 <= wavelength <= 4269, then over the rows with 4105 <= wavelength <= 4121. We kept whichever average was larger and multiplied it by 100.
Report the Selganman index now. 8571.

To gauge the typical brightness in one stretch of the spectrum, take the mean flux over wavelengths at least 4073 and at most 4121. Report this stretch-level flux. 82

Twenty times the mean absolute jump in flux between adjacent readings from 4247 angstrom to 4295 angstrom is 59.0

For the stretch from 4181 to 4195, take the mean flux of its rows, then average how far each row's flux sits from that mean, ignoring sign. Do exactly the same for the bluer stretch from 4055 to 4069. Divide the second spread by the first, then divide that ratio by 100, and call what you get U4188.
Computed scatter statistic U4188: 0.021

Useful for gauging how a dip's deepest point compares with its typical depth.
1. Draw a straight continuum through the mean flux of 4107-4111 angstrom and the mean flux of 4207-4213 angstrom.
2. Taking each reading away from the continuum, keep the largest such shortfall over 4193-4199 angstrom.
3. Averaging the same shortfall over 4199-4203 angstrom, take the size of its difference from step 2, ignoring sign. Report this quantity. 0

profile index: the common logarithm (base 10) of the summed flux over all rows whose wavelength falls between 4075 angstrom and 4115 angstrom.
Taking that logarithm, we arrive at 3.21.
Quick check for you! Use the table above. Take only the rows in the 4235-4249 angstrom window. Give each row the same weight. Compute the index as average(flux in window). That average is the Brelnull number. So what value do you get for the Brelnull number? 78.9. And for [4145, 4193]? 80.0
